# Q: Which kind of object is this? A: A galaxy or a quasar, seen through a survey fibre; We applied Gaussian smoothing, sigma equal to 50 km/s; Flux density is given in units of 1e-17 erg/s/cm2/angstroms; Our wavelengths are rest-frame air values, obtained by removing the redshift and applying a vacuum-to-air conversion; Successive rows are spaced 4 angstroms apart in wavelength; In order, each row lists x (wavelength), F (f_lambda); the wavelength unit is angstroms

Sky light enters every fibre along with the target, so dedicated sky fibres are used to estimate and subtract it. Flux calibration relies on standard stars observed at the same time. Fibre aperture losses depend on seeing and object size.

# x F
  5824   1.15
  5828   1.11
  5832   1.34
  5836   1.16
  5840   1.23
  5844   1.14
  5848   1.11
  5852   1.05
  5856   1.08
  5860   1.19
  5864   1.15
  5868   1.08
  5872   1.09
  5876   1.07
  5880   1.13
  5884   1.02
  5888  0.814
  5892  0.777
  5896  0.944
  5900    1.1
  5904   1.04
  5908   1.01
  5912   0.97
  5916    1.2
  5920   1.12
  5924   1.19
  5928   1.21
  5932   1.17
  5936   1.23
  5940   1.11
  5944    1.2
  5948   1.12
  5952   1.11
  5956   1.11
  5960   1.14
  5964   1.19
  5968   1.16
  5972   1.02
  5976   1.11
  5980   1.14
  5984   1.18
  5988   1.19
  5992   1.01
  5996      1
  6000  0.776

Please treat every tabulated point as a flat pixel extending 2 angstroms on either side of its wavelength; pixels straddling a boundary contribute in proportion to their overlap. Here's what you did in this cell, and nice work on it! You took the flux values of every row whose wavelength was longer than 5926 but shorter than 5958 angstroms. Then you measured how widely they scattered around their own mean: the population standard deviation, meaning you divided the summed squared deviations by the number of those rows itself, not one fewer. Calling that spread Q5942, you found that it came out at 0.05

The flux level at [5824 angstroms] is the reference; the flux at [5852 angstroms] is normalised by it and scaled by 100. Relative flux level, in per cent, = 91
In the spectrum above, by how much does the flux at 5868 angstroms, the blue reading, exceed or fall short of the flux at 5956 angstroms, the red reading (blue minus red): 0.0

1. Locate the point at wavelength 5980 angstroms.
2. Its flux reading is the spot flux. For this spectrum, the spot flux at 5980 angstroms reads 1.14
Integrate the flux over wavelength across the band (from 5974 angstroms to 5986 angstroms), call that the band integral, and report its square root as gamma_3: 3.70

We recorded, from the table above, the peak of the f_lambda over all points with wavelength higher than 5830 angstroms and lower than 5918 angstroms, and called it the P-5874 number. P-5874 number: 1.34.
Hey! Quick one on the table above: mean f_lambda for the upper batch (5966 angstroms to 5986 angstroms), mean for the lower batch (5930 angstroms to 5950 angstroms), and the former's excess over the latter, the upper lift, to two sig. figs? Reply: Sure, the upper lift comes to -0.044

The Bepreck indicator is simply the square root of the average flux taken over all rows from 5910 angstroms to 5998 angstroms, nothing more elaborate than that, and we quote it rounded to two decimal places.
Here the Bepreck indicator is 1.06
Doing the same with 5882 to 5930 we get 1.02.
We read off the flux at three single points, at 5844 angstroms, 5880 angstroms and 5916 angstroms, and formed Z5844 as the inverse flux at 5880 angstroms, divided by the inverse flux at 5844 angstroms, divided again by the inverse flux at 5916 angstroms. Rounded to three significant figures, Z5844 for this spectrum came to 1.21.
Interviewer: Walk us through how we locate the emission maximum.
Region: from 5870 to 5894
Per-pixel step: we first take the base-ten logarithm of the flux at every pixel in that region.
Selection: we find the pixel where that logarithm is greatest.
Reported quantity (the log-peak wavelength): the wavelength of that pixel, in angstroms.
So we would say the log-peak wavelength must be 5880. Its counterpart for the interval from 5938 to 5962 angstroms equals 5944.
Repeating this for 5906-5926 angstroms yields 5916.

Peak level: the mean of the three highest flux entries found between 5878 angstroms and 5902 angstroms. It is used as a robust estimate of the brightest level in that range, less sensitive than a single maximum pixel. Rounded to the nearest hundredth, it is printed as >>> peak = 1.08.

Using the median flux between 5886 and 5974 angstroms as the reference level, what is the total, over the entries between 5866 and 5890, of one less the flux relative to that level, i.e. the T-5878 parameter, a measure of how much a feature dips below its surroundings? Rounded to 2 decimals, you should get 0.44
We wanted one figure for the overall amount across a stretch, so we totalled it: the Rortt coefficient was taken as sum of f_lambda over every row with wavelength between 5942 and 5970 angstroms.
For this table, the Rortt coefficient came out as 8.0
